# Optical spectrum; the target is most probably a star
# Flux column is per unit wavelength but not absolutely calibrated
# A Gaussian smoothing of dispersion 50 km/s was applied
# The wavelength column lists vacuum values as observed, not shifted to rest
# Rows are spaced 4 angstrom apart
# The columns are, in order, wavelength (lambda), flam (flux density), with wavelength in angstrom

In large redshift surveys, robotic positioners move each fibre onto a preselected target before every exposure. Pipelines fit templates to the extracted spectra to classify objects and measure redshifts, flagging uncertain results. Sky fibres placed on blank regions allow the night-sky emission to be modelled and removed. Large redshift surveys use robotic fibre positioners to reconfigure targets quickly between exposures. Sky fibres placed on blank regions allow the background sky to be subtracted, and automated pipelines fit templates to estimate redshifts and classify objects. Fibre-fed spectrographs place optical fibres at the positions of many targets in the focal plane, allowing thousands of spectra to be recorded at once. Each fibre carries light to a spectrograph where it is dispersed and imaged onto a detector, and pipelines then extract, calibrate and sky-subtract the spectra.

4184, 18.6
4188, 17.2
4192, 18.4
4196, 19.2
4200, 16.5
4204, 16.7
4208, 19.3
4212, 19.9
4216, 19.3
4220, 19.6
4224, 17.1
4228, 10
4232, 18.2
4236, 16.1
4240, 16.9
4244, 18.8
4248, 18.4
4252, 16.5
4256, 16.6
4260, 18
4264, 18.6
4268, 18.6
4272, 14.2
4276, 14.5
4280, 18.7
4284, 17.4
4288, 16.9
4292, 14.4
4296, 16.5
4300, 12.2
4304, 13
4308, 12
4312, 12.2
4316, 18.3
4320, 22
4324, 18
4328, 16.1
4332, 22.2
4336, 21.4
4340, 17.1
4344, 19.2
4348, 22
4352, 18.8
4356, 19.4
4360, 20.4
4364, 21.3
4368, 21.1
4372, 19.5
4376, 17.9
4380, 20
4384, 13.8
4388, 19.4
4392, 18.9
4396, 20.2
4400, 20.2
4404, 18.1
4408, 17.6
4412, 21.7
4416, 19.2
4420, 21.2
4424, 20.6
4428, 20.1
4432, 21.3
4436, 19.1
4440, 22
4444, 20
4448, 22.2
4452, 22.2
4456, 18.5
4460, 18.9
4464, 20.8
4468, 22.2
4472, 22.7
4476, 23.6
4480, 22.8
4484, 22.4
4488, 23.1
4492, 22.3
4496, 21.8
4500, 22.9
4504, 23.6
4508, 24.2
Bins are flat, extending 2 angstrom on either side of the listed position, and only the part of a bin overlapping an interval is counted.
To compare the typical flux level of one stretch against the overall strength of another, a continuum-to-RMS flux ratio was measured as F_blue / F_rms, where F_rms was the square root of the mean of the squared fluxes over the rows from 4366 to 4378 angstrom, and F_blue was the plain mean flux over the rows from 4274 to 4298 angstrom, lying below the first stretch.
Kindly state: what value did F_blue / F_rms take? 0.84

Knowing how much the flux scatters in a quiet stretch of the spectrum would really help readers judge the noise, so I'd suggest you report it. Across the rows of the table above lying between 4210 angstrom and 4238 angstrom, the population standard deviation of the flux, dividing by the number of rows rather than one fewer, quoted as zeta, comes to 3.2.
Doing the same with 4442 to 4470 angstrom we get 1.5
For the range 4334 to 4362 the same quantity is 1.5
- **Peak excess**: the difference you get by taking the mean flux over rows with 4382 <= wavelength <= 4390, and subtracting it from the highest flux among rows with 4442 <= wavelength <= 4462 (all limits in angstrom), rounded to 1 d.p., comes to 5.6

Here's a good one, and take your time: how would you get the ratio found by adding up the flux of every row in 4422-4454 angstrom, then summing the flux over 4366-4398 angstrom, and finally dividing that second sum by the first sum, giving 0.90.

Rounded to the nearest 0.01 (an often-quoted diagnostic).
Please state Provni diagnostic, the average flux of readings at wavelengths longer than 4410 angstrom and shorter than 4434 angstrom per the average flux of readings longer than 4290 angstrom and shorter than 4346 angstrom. 1.23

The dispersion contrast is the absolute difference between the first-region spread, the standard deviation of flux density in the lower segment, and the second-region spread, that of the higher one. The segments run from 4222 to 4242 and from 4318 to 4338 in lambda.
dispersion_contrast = 0.5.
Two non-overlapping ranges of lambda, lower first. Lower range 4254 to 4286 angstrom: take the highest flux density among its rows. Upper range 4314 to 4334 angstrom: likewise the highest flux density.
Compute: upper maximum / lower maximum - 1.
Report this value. 0.19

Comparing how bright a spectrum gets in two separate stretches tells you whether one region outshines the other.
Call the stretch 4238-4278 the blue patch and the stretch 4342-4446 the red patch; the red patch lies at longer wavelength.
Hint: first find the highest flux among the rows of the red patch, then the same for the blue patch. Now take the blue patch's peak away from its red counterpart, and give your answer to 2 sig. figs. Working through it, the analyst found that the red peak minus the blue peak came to 3.2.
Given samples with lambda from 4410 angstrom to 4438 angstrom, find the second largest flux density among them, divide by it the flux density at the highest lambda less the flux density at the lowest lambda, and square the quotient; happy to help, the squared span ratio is 0.015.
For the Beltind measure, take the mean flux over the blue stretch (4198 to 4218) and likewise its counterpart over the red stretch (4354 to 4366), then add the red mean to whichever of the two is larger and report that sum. 40.7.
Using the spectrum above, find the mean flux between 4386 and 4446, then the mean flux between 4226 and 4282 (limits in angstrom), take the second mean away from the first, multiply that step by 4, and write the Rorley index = 13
